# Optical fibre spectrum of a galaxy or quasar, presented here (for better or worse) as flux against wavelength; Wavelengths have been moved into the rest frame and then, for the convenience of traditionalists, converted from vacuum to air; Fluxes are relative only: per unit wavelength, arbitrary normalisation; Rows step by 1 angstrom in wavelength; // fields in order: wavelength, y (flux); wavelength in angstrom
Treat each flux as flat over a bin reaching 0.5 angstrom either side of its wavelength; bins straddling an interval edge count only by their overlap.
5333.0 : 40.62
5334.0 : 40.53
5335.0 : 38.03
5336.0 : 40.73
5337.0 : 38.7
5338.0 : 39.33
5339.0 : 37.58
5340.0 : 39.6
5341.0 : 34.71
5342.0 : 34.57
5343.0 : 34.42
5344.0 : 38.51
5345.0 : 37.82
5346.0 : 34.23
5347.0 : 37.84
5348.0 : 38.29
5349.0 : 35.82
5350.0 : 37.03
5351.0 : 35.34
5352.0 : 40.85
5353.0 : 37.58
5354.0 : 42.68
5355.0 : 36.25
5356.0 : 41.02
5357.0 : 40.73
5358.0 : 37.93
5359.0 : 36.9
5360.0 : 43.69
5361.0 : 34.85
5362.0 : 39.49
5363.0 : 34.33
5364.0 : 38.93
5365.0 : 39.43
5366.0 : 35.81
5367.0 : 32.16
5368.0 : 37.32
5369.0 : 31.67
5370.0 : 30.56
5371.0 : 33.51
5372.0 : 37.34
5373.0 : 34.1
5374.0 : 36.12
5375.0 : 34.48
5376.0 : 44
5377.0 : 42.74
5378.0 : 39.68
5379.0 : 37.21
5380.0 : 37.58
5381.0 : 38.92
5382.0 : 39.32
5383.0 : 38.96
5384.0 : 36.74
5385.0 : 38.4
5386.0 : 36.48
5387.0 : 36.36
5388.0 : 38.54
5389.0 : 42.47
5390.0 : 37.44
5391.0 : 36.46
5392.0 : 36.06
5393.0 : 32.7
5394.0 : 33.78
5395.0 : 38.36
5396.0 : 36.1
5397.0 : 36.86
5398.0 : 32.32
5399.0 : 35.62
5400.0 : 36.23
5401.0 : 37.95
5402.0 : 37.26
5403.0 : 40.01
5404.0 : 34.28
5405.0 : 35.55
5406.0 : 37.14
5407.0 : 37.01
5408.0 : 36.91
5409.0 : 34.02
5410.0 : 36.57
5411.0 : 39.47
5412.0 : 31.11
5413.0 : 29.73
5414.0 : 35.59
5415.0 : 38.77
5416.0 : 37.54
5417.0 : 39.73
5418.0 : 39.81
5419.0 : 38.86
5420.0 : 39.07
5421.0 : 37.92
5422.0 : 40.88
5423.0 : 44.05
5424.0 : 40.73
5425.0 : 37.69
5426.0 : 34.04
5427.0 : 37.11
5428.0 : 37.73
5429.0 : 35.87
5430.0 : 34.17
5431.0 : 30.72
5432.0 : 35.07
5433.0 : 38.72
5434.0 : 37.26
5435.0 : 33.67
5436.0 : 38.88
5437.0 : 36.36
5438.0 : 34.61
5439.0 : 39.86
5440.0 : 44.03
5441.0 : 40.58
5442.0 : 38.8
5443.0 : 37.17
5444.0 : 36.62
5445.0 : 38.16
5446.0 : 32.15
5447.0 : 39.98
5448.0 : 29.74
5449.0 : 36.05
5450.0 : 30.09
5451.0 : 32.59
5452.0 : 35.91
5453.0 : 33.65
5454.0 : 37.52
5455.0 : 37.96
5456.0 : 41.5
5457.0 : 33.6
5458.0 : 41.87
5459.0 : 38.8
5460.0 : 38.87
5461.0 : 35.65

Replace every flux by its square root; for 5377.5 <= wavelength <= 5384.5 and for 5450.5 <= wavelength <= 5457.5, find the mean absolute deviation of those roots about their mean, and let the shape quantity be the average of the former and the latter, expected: 0.143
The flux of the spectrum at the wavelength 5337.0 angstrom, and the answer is 38.7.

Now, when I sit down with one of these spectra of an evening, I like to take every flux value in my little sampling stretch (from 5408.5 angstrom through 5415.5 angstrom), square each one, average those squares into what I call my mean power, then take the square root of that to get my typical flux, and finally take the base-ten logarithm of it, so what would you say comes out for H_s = 1.55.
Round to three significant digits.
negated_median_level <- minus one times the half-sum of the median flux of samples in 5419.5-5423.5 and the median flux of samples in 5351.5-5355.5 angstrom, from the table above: -39.6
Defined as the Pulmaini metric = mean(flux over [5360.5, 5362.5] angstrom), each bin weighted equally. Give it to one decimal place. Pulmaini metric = 37.2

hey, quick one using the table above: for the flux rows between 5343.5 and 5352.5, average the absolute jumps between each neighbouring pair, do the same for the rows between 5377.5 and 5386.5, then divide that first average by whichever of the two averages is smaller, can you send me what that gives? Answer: 1.79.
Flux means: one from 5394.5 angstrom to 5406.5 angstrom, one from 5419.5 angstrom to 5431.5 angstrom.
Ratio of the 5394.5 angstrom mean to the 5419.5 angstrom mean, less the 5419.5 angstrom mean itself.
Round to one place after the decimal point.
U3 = -36.5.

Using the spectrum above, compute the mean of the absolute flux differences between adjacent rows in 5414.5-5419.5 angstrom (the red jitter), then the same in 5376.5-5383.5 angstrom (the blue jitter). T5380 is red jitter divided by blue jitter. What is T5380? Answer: 0.83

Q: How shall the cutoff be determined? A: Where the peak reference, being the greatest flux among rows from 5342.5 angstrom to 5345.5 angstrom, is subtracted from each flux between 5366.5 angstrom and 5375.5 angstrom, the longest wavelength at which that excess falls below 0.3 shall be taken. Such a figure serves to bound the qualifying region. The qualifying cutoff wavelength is 5375.0 angstrom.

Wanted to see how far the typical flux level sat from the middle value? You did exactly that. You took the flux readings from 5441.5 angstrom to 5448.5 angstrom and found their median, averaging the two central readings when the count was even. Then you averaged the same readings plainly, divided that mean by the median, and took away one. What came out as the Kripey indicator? -0.029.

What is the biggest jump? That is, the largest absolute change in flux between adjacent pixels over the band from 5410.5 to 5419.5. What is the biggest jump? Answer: 8.4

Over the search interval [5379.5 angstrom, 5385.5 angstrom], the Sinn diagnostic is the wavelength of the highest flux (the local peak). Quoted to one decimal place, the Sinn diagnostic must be 5382.0 angstrom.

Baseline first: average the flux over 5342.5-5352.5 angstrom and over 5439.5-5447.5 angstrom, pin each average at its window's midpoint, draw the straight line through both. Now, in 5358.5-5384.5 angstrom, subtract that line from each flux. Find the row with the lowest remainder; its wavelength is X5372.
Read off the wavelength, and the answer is 5370.0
